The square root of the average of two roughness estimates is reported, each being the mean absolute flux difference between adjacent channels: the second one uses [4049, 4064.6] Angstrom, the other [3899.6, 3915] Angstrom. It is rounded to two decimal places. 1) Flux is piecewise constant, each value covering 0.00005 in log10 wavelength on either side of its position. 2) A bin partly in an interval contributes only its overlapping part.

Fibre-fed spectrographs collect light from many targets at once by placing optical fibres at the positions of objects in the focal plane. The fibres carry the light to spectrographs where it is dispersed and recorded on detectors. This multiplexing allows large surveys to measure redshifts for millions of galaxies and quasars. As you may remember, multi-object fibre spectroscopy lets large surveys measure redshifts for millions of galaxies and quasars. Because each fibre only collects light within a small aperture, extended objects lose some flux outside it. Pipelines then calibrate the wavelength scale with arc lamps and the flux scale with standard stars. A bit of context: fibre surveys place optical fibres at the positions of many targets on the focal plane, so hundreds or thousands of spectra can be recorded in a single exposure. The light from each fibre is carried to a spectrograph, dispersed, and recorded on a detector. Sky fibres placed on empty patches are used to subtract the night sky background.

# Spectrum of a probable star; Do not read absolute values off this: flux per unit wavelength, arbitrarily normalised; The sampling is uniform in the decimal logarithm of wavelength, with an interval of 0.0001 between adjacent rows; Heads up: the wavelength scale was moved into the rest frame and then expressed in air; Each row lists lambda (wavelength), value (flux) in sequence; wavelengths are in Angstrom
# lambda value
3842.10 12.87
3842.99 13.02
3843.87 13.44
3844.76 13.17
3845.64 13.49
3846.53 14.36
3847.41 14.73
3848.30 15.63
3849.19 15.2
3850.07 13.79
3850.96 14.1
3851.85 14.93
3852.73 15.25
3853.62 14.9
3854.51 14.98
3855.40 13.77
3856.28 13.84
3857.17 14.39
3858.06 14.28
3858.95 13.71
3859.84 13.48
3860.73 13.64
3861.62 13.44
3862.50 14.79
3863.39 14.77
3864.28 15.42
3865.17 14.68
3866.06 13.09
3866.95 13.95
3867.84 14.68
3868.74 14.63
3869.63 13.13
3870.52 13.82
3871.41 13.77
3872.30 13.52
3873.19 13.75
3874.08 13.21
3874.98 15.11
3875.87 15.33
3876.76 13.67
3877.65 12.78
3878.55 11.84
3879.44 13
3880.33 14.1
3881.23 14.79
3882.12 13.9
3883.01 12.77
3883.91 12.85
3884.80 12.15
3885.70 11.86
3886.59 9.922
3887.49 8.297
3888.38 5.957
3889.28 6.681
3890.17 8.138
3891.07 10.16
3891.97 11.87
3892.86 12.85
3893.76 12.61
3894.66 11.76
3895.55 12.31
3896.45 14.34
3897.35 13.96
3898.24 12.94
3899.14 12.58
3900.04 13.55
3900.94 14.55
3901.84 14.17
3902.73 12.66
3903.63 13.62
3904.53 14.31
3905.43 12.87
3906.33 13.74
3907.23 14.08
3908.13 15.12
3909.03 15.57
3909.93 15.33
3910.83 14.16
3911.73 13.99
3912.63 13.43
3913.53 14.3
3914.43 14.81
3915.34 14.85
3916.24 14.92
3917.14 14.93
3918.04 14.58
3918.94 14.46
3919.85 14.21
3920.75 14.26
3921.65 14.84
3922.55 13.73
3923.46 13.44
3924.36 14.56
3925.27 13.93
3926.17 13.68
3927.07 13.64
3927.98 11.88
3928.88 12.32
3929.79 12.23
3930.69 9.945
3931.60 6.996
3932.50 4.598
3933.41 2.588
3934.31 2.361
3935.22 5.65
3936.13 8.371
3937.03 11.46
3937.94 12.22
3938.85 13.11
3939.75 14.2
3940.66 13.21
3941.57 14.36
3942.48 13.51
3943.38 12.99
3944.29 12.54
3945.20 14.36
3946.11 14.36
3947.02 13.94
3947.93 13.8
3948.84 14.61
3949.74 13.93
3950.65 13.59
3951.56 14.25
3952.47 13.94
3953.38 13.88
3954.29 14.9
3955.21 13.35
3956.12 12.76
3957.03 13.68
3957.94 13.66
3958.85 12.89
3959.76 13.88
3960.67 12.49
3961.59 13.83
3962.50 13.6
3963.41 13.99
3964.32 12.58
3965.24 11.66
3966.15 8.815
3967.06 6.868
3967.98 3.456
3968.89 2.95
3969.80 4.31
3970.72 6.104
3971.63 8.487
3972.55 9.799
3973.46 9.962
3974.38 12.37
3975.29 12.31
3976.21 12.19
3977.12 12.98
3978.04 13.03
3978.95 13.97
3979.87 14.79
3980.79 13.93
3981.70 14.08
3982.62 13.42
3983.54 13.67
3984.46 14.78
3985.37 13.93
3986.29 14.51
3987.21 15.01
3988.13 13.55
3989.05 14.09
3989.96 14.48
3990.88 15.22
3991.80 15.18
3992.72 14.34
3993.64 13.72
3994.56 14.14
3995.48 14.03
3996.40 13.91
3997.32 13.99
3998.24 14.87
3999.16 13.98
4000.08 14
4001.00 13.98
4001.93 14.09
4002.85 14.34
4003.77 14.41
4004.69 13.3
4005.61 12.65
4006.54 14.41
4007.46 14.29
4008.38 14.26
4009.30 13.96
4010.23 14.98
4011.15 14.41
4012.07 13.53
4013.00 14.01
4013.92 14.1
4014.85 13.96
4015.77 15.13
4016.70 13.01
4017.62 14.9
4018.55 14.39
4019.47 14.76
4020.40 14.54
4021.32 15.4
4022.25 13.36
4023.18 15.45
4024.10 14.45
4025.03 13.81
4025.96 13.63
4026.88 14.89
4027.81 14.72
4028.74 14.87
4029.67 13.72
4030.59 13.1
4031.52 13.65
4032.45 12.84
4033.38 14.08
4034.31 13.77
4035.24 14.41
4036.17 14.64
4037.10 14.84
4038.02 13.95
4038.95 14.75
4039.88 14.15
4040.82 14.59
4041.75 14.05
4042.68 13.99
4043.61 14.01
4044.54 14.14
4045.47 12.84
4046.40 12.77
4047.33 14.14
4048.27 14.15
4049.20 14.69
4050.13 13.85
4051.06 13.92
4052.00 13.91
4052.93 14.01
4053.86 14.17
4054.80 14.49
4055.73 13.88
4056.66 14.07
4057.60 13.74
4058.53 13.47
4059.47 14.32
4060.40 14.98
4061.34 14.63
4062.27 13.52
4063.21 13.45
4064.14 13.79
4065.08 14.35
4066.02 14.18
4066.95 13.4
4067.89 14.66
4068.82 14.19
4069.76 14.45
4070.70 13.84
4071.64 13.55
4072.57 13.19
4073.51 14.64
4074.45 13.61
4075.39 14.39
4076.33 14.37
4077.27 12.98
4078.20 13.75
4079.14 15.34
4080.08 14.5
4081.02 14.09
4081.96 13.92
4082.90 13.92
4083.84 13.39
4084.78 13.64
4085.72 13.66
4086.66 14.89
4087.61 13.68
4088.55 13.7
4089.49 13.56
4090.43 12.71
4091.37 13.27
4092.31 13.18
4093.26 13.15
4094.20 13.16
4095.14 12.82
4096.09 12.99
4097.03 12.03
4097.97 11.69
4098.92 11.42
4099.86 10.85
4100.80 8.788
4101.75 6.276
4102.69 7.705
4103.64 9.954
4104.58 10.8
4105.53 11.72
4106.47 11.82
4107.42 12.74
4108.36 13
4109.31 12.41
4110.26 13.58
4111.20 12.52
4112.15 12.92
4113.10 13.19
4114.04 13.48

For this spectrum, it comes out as 0.76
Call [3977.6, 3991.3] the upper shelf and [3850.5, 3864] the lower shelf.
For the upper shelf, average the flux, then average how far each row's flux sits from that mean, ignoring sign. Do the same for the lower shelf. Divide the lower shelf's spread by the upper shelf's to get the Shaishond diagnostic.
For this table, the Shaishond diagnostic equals 1.06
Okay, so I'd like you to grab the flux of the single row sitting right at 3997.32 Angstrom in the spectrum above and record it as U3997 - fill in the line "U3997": 13.99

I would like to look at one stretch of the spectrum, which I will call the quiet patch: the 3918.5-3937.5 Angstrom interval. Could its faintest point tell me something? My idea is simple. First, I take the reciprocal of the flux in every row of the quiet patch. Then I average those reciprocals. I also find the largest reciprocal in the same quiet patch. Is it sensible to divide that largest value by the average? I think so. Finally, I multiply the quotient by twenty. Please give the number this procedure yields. 68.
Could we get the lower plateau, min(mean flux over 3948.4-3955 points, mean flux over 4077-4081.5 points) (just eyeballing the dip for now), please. 14.1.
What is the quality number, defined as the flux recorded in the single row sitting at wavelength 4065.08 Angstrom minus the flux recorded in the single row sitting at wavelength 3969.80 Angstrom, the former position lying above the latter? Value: 10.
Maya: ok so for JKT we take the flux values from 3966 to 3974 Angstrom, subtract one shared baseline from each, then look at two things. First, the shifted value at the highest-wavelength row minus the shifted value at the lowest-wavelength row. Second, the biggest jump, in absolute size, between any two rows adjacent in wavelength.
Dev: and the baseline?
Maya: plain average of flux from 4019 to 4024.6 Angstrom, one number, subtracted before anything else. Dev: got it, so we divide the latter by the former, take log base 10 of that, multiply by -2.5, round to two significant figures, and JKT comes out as -1.2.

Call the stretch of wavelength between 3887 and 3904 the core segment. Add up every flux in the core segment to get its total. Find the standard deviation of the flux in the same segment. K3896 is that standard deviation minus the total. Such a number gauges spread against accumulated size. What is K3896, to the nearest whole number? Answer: -220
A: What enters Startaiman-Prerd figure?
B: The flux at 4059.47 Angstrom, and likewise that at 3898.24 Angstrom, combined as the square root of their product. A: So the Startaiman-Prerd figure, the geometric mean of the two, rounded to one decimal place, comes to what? 13.6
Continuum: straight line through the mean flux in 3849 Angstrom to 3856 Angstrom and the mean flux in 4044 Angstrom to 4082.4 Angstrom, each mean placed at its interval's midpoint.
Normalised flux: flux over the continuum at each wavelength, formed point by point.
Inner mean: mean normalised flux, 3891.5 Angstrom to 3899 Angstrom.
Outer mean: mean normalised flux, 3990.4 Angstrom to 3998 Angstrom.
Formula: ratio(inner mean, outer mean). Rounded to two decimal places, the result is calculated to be 0.88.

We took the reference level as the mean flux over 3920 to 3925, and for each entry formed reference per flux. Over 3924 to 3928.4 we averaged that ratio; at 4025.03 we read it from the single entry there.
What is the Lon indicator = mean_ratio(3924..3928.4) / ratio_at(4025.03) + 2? 3.02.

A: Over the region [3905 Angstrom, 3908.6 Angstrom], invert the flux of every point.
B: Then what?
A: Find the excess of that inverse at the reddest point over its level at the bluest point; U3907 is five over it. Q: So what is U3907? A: -432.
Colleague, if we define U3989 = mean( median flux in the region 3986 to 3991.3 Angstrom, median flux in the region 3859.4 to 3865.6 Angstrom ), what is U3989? 14.6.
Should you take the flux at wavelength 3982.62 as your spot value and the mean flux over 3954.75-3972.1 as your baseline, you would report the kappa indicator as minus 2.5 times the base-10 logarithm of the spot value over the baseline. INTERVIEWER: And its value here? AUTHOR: -0.27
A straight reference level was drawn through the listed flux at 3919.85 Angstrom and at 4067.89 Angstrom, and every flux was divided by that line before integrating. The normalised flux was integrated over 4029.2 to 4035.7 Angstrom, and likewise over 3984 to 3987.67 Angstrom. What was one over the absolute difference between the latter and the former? 0.42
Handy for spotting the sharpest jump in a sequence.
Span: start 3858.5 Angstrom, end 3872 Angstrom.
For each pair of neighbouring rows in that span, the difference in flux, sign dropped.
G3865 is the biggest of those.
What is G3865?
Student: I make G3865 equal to 1.59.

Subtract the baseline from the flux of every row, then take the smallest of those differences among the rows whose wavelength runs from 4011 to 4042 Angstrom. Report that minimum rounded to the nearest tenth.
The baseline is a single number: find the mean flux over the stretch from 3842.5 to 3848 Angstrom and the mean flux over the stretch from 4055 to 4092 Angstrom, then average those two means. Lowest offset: -1.0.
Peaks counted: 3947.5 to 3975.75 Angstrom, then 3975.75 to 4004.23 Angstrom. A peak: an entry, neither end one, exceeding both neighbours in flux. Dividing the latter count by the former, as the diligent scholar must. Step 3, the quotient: 1.00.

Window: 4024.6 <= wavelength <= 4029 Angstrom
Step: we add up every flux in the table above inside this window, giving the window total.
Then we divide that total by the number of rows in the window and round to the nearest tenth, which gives 14.4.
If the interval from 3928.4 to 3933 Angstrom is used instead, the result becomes 9.2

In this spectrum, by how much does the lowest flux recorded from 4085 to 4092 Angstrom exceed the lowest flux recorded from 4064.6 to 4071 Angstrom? -1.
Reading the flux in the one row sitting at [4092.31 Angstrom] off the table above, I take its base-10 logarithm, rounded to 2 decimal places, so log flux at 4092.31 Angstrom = 1.12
